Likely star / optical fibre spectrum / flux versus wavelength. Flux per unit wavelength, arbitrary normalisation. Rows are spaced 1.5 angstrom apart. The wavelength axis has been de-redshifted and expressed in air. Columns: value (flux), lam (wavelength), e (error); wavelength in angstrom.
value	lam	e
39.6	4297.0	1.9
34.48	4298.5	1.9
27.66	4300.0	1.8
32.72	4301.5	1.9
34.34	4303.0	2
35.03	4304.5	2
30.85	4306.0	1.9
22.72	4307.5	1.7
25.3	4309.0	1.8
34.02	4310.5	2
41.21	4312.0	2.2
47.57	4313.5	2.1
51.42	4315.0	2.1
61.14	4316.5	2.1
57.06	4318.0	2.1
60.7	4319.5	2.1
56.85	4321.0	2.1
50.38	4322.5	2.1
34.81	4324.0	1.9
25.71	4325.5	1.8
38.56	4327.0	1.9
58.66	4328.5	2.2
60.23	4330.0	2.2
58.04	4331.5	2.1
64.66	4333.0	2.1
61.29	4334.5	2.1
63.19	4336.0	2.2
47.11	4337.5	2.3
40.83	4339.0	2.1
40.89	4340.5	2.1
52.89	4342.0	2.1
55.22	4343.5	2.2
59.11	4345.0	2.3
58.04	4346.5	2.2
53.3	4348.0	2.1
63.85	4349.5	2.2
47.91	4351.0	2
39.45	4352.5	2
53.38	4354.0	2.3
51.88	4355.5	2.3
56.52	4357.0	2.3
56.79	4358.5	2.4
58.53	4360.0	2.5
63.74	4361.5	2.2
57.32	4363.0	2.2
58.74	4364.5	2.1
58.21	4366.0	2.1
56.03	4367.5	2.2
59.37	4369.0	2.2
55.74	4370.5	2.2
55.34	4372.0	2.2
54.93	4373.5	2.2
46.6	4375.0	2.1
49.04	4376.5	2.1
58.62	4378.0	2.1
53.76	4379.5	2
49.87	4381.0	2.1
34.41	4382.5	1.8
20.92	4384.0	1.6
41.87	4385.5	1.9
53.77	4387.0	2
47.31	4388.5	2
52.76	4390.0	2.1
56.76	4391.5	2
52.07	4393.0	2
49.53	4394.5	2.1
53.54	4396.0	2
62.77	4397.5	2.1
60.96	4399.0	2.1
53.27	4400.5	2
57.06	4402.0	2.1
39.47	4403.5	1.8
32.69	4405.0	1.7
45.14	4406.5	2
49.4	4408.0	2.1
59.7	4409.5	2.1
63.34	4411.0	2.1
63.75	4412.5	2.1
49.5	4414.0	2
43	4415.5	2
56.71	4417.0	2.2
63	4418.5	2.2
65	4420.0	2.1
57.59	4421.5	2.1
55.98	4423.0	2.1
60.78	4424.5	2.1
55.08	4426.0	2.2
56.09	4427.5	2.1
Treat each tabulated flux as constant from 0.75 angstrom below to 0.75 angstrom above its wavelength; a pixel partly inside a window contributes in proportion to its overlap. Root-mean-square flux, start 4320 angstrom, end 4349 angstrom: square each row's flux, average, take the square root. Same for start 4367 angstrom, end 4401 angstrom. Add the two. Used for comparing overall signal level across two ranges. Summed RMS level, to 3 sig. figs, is 105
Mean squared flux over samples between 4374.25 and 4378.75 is 2671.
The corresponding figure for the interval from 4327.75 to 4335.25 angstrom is 3675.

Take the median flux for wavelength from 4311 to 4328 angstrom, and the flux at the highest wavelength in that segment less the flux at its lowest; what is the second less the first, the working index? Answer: -53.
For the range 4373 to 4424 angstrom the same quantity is -52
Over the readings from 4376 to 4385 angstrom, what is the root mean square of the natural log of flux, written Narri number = 3.76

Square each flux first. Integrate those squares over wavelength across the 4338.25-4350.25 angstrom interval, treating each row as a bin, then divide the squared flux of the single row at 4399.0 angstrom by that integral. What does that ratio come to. 0.11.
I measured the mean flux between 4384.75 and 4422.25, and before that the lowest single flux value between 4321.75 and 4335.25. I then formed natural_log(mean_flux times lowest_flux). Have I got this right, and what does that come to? 7.22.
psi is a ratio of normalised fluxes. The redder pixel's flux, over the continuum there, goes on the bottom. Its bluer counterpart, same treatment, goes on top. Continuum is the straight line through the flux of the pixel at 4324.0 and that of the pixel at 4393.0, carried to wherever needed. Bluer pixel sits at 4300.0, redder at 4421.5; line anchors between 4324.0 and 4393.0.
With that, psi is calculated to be 0.99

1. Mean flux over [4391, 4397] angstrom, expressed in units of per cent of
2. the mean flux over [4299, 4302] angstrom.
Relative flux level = 175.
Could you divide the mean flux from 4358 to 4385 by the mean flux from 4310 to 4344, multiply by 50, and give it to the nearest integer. 52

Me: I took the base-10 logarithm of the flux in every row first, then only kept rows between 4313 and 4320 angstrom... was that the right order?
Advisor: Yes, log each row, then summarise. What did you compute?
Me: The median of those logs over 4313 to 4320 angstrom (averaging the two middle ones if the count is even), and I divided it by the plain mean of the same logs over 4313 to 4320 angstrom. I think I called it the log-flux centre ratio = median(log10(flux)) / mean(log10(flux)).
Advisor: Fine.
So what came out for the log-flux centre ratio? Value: 1.01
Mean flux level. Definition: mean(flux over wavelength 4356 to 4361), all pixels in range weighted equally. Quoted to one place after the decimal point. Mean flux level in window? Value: 57.3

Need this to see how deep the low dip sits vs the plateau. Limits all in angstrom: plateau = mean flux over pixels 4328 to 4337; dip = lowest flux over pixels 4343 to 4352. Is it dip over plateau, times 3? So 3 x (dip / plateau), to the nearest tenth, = 2.4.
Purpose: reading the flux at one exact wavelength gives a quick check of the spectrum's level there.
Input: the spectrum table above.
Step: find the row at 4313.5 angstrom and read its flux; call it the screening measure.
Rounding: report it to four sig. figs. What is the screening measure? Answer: 47.57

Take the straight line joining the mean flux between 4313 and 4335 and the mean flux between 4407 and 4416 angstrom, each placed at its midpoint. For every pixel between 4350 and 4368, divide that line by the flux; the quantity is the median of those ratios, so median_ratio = 0.94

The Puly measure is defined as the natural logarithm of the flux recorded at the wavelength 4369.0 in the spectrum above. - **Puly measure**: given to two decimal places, 4.08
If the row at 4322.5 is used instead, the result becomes 3.92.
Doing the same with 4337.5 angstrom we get 3.85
